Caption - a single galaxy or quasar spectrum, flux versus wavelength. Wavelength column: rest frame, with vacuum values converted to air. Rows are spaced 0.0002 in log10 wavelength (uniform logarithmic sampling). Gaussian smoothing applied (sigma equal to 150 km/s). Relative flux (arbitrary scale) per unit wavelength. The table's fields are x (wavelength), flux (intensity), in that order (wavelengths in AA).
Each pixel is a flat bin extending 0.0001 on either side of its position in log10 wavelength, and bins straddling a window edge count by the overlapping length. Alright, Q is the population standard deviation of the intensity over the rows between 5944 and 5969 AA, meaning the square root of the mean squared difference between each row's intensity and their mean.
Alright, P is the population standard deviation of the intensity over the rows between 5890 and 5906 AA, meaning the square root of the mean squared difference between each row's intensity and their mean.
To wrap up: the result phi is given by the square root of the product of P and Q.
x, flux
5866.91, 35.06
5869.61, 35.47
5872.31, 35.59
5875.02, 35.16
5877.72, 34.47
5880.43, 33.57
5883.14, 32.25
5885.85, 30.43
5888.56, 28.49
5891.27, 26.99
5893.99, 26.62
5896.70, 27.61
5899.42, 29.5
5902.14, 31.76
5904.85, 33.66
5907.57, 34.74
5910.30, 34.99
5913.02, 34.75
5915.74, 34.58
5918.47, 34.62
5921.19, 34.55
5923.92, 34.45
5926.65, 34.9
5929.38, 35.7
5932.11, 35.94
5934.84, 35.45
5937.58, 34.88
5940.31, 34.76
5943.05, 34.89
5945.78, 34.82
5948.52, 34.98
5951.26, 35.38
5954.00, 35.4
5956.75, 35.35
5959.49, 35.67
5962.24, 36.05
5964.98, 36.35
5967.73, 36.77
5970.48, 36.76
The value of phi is 1.25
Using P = 2.60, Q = 0.60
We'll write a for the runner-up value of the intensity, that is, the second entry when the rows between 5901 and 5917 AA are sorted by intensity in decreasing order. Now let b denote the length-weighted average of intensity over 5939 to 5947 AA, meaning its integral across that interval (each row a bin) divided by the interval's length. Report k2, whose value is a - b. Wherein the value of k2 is -0.1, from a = 34.75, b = 34.8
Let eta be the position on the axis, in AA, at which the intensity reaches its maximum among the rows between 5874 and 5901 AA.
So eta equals 5875.02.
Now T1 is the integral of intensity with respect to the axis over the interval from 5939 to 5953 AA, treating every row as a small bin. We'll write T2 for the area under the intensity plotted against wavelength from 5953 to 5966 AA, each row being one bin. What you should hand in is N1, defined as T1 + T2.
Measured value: 955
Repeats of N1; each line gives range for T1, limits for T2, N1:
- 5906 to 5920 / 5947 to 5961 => 981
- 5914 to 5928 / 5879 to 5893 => 908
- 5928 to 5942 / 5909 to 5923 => 980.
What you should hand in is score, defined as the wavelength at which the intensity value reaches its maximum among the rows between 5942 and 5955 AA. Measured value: 5954.00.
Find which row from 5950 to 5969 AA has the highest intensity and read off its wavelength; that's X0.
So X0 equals 5967.73 AA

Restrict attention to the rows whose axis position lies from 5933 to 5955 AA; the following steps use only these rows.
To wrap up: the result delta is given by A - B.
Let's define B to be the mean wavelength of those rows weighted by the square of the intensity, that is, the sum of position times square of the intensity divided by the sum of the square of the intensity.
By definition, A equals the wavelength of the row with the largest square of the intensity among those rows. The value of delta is -9.6 AA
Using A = 5934.84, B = 5944.4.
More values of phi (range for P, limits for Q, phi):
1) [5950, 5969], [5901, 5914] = 0.79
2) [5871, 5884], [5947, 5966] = 0.72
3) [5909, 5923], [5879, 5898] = 0.64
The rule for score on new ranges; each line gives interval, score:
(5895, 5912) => 5910.30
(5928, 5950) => 5932.11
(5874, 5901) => 5875.02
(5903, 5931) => 5929.38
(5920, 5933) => 5932.11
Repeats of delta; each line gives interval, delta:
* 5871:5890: -7.4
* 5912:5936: 8.0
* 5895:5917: 3.2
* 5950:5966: 6.8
